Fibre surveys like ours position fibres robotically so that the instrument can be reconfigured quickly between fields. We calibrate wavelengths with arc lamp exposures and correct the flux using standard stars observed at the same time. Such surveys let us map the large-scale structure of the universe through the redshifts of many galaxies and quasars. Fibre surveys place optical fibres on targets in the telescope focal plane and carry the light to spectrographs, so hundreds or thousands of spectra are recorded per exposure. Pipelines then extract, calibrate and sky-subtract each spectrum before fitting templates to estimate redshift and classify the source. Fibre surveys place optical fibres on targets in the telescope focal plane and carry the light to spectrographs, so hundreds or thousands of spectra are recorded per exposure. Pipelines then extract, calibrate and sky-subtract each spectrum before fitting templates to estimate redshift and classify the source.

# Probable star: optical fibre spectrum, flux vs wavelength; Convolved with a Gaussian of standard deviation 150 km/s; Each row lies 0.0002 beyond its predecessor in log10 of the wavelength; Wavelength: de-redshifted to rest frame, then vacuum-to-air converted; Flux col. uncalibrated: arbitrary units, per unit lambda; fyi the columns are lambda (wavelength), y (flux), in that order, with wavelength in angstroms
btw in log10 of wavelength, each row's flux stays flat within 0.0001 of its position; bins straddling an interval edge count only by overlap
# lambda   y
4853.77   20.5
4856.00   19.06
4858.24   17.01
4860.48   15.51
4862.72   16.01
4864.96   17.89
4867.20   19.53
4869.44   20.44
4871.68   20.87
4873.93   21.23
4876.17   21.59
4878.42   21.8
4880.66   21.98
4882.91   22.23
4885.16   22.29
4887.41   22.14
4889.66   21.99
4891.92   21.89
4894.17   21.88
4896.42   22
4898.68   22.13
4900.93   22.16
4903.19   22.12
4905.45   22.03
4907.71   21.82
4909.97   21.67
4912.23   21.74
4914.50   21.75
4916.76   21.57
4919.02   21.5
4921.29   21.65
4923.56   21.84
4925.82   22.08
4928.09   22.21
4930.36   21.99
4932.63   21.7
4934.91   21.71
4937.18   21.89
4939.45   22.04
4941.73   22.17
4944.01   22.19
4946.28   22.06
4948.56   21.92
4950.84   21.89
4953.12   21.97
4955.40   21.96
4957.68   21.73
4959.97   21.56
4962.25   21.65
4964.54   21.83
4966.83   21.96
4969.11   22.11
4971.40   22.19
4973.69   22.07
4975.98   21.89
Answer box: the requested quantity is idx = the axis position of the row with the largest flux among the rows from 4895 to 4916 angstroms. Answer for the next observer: 4900.93 angstroms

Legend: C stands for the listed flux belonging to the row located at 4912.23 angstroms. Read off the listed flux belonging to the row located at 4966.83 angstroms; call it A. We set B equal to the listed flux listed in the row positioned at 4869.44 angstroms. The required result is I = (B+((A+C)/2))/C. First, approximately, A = 21.96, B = 20.44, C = 21.74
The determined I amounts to 1.95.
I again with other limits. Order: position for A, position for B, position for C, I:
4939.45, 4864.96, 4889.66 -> 1.81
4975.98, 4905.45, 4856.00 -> 2.23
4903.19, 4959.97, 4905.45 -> 1.98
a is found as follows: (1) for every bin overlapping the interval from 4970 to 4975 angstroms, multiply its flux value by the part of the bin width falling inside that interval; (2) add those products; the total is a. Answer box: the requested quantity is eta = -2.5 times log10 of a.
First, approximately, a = 111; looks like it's -5.11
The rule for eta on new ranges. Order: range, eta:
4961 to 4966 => -5.09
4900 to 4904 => -4.87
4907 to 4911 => -4.85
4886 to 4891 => -5.11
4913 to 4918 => -5.09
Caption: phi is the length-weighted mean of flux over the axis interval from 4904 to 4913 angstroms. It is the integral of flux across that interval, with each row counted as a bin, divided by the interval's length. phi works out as 21.8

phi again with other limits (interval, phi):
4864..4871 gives 19.4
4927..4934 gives 21.9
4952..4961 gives 21.8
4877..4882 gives 21.9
